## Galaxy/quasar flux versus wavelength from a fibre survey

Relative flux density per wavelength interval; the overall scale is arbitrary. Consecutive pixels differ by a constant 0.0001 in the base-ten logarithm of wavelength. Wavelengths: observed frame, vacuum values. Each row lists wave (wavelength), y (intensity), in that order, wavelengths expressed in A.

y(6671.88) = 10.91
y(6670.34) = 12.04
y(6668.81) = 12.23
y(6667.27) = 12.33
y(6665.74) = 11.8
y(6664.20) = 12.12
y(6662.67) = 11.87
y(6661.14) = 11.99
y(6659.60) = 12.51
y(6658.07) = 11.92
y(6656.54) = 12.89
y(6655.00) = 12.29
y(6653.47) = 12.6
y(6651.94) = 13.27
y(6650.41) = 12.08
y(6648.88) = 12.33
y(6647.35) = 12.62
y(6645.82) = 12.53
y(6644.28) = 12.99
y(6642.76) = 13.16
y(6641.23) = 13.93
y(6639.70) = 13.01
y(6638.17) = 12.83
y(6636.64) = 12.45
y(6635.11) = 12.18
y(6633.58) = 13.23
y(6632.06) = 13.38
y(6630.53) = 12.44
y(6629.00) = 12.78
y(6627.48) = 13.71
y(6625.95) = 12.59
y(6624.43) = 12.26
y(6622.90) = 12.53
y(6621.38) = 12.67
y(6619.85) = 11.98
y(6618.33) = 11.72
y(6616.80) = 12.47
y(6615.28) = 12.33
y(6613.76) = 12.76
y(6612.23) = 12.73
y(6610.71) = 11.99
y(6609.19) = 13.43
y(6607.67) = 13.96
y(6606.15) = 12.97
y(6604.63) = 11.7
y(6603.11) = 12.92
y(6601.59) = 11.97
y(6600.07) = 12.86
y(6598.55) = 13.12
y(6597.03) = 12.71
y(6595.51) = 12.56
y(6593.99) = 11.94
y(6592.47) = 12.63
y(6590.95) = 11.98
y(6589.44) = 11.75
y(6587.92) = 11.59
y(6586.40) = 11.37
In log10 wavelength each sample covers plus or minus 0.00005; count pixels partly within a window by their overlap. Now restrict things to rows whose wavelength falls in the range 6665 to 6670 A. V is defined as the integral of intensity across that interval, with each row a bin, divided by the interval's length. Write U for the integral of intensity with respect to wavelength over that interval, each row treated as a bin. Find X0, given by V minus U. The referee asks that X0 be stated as -49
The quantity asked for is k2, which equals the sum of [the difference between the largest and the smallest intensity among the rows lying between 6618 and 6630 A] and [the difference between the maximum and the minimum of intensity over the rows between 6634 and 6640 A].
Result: 2.8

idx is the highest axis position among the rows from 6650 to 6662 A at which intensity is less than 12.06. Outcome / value 6661.14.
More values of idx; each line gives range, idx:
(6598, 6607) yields 6604.63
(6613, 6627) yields 6619.85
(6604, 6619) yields 6618.33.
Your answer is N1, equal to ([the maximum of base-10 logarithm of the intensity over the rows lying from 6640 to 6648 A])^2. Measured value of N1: 1.31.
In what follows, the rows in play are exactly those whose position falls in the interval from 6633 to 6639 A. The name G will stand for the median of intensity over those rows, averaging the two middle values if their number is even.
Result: 12.6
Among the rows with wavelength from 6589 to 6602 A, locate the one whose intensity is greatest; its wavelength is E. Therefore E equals 6598.55 A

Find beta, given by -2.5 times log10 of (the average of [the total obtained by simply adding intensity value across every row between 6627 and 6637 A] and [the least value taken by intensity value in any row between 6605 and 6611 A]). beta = -4.3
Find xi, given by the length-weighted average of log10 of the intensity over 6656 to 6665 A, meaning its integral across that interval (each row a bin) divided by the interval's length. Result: 1.09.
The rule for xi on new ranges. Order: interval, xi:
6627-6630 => 1.12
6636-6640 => 1.10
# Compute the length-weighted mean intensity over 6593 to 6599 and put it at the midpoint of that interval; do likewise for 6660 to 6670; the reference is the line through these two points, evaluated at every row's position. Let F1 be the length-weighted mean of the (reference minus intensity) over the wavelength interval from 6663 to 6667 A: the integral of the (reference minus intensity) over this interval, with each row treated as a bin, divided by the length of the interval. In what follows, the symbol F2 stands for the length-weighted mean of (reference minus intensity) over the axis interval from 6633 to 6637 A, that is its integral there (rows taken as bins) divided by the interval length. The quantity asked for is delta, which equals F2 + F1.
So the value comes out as -0.2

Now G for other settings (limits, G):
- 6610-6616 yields 12.5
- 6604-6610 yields 13.2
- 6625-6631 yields 12.7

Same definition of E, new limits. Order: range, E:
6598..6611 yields 6607.67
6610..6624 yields 6613.76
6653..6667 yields 6656.54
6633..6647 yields 6641.23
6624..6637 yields 6627.48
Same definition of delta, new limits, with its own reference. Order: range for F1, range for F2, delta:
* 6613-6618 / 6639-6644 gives -1.1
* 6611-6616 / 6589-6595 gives 0.3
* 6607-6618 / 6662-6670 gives -0.3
